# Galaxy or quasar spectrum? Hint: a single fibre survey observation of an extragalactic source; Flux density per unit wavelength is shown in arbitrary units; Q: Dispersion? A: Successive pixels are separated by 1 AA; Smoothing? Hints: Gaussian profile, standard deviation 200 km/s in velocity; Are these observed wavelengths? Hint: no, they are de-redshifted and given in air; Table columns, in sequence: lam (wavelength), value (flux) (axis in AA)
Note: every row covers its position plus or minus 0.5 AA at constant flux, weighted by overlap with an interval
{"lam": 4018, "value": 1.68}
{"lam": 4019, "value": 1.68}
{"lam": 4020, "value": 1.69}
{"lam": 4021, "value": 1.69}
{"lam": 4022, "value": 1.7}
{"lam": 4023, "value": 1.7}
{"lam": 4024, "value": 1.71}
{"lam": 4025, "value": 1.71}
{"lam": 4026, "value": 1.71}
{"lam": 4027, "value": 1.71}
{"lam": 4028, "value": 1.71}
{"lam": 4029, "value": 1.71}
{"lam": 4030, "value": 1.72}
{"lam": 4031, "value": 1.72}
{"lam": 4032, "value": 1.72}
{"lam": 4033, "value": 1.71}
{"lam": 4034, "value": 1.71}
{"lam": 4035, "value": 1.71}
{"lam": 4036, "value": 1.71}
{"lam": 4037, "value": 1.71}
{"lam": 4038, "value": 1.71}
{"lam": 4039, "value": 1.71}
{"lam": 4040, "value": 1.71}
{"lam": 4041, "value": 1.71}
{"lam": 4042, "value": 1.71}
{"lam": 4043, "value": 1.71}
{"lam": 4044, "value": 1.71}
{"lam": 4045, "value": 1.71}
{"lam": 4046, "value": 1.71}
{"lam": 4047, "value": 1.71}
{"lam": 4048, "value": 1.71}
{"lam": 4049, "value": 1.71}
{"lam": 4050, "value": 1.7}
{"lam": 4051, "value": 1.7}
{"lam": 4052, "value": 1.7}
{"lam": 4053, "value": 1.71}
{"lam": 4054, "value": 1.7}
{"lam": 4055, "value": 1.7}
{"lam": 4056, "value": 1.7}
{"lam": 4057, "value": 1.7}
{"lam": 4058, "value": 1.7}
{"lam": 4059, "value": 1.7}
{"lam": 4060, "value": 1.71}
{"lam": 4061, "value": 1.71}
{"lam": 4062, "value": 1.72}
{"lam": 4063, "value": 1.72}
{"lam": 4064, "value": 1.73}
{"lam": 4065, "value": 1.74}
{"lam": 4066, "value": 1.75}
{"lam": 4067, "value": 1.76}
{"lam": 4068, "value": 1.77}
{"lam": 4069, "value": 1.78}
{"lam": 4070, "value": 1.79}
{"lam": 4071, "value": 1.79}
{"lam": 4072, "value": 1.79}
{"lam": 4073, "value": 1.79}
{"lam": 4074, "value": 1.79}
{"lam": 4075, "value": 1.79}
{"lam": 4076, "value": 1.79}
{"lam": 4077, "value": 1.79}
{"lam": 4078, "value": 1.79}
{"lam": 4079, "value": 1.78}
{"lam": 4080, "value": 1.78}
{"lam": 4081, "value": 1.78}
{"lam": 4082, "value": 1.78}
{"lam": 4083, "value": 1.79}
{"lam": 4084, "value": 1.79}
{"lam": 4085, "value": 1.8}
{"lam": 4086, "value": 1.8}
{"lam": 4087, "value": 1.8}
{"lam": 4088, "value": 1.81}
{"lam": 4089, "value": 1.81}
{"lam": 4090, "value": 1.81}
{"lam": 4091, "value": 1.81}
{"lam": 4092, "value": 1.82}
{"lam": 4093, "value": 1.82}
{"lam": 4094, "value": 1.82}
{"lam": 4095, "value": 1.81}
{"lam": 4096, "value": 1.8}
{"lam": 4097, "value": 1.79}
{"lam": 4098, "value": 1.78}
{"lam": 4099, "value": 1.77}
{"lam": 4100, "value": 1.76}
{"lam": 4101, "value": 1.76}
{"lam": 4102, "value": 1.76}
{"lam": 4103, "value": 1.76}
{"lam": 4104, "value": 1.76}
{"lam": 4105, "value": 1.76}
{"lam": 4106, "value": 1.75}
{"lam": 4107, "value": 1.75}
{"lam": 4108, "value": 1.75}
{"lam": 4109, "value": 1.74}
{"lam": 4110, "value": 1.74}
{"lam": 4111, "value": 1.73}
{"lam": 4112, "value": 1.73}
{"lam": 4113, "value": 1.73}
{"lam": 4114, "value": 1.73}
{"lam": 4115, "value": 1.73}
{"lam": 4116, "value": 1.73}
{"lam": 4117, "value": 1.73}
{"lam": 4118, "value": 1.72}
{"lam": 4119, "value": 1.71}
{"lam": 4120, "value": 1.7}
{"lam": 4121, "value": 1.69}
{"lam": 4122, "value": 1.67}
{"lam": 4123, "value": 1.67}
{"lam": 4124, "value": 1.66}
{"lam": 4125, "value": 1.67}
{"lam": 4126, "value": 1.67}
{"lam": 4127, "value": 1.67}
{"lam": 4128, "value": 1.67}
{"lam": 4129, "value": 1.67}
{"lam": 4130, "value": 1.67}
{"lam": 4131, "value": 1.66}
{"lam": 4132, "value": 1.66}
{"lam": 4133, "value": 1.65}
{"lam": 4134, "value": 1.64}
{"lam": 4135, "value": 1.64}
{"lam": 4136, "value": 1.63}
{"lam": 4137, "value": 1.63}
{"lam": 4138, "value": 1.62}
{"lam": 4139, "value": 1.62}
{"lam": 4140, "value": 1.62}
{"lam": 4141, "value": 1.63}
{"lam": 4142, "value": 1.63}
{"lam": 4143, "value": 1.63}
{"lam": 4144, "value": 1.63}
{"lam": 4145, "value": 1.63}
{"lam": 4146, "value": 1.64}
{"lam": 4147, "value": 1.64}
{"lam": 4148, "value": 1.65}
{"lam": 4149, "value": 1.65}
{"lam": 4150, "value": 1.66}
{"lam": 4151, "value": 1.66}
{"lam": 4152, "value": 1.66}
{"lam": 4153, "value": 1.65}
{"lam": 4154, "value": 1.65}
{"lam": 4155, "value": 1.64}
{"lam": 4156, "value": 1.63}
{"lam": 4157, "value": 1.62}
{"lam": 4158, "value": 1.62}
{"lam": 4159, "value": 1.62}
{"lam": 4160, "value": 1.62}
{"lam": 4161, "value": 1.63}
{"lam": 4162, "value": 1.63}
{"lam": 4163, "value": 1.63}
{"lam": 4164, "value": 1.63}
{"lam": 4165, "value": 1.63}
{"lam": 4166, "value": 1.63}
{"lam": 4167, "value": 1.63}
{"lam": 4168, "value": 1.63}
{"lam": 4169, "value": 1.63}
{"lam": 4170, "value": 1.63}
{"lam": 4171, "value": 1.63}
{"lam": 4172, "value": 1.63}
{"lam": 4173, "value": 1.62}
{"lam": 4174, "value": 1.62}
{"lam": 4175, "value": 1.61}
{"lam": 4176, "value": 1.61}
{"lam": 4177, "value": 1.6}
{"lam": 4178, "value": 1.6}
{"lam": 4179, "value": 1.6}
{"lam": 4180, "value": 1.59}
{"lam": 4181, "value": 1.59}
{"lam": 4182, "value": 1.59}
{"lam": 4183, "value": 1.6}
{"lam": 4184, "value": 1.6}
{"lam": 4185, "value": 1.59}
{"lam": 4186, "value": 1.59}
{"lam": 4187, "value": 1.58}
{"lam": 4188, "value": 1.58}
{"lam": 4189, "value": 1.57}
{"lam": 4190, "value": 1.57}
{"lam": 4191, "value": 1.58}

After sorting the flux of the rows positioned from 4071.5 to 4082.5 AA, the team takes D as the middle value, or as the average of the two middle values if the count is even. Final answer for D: 1.79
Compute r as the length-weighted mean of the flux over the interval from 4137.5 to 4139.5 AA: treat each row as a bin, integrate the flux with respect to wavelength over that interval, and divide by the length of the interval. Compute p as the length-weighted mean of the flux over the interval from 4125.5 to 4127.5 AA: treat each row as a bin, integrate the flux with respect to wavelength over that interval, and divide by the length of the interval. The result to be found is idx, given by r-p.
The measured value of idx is -0.05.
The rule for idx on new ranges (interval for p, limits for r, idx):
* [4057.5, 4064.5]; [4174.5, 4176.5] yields -0.10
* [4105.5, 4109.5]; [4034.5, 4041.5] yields -0.04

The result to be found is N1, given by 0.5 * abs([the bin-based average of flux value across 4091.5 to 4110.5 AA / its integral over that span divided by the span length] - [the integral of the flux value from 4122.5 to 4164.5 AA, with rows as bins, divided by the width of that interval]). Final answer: 0.065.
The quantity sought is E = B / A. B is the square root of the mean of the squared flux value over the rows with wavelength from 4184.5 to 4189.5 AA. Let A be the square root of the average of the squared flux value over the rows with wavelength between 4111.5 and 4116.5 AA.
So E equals 0.91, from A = 1.73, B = 1.58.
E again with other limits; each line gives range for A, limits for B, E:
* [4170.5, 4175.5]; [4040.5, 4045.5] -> 1.05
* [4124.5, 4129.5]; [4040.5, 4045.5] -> 1.02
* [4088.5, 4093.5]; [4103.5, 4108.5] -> 0.97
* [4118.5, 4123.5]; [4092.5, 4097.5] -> 1.07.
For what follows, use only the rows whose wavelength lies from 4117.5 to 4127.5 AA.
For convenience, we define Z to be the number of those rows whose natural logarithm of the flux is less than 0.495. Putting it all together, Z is 0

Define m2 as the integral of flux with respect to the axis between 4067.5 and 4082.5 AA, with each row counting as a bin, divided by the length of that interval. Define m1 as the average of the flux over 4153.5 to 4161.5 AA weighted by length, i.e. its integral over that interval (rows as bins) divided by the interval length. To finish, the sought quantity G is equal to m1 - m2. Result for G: -0.16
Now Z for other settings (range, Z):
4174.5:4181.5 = 7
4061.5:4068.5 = 0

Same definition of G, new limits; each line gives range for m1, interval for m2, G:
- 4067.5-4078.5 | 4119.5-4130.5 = 0.11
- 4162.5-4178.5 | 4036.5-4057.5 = -0.08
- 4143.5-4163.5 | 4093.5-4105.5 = -0.14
